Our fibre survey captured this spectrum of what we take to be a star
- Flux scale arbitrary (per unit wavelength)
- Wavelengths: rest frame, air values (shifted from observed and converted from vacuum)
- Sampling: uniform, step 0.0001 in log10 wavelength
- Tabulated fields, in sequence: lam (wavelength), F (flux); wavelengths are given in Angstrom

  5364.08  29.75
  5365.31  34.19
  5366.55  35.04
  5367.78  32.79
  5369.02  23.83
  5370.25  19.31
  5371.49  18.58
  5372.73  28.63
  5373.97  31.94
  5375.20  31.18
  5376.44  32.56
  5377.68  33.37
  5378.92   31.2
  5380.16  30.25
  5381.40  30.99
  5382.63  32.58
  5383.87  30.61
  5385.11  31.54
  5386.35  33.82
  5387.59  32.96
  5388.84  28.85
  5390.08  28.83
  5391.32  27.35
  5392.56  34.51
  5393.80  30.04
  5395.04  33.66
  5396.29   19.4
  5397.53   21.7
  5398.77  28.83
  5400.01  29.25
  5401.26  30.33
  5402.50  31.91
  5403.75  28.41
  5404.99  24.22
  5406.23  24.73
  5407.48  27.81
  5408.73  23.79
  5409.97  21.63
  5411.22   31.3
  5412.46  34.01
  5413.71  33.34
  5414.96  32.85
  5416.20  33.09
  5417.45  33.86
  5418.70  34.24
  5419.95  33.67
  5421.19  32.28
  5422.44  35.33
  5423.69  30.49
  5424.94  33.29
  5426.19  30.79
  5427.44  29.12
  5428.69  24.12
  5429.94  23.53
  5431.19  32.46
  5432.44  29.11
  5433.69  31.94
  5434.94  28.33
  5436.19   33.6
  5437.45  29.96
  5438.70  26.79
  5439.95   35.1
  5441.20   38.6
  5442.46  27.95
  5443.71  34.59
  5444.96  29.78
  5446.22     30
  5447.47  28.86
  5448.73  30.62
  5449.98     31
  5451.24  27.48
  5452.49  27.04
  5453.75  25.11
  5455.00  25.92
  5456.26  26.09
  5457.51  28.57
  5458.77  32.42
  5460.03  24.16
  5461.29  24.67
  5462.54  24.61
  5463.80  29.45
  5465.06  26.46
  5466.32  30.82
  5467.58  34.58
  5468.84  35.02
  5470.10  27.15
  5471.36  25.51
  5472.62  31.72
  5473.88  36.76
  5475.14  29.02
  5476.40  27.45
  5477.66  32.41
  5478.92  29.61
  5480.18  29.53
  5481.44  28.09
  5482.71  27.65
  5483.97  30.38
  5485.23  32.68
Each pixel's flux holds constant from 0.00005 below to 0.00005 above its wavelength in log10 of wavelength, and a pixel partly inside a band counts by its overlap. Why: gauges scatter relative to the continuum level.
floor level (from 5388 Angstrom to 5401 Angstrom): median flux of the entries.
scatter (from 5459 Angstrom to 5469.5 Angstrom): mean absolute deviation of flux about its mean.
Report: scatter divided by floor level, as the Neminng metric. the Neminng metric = 0.130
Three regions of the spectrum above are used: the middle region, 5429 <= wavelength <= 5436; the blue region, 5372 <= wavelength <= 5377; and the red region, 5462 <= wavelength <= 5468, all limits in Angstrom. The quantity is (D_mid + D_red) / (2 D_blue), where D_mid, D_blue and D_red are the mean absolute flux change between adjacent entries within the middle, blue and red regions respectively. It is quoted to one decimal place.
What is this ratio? 2.4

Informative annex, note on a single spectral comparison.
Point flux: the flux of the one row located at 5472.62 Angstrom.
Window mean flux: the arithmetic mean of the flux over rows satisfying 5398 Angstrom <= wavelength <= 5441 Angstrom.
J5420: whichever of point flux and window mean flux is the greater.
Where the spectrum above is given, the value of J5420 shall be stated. 31.7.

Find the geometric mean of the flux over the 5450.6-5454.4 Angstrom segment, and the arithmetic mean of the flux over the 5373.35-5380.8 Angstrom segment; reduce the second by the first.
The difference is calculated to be 5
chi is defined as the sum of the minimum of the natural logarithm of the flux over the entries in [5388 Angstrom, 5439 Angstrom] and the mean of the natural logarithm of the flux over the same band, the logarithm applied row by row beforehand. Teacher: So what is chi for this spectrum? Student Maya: 6.34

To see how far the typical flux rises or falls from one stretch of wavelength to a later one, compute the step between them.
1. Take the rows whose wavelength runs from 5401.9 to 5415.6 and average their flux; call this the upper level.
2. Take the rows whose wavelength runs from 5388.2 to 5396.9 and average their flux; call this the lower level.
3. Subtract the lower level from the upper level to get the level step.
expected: -0.4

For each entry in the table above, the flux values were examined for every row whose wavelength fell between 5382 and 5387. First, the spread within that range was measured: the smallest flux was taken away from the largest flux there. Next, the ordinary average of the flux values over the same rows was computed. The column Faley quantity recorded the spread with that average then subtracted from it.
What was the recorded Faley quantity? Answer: -29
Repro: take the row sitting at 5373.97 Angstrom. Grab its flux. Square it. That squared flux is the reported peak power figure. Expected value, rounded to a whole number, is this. 1020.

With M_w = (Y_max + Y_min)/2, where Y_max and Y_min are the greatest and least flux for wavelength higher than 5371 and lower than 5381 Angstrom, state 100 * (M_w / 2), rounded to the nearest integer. 1299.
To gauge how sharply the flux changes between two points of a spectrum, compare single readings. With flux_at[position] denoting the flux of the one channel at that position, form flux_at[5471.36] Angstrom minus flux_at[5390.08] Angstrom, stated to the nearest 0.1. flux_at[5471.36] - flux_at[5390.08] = -3.3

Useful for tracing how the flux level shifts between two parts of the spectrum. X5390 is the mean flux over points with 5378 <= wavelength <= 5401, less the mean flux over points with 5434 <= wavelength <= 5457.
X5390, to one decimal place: 0.0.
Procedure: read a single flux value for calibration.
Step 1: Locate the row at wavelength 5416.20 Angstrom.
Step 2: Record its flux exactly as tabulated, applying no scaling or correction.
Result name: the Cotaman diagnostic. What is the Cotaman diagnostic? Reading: 33.09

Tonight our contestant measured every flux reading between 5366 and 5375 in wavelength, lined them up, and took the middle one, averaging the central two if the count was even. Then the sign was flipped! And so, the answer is -29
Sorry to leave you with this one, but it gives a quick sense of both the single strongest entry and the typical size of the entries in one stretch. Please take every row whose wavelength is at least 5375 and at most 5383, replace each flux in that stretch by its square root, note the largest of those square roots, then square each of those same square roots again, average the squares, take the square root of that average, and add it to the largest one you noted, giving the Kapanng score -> 11.4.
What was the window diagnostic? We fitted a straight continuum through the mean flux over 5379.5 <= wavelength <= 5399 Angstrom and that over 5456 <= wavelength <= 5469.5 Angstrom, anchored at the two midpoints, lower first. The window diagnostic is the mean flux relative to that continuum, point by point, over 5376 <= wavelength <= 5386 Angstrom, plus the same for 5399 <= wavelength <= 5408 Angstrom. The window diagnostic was 2.01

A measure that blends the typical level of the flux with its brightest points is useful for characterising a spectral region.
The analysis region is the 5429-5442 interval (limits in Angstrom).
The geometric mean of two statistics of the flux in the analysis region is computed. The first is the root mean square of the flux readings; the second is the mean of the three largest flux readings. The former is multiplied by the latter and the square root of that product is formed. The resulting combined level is 33.4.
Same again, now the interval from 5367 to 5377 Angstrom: 30.1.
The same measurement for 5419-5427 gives 33.4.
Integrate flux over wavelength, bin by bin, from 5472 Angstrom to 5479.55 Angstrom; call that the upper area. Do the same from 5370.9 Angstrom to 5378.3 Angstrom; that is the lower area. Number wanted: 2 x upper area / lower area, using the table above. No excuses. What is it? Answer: 2.16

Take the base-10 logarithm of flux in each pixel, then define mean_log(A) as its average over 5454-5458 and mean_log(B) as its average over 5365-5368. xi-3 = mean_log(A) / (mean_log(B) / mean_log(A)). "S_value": 1.33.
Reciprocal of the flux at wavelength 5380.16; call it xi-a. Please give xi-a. 0.0331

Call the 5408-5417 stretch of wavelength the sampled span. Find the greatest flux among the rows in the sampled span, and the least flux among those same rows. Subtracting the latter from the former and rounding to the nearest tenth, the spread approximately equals 12.4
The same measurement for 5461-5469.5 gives 10.4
